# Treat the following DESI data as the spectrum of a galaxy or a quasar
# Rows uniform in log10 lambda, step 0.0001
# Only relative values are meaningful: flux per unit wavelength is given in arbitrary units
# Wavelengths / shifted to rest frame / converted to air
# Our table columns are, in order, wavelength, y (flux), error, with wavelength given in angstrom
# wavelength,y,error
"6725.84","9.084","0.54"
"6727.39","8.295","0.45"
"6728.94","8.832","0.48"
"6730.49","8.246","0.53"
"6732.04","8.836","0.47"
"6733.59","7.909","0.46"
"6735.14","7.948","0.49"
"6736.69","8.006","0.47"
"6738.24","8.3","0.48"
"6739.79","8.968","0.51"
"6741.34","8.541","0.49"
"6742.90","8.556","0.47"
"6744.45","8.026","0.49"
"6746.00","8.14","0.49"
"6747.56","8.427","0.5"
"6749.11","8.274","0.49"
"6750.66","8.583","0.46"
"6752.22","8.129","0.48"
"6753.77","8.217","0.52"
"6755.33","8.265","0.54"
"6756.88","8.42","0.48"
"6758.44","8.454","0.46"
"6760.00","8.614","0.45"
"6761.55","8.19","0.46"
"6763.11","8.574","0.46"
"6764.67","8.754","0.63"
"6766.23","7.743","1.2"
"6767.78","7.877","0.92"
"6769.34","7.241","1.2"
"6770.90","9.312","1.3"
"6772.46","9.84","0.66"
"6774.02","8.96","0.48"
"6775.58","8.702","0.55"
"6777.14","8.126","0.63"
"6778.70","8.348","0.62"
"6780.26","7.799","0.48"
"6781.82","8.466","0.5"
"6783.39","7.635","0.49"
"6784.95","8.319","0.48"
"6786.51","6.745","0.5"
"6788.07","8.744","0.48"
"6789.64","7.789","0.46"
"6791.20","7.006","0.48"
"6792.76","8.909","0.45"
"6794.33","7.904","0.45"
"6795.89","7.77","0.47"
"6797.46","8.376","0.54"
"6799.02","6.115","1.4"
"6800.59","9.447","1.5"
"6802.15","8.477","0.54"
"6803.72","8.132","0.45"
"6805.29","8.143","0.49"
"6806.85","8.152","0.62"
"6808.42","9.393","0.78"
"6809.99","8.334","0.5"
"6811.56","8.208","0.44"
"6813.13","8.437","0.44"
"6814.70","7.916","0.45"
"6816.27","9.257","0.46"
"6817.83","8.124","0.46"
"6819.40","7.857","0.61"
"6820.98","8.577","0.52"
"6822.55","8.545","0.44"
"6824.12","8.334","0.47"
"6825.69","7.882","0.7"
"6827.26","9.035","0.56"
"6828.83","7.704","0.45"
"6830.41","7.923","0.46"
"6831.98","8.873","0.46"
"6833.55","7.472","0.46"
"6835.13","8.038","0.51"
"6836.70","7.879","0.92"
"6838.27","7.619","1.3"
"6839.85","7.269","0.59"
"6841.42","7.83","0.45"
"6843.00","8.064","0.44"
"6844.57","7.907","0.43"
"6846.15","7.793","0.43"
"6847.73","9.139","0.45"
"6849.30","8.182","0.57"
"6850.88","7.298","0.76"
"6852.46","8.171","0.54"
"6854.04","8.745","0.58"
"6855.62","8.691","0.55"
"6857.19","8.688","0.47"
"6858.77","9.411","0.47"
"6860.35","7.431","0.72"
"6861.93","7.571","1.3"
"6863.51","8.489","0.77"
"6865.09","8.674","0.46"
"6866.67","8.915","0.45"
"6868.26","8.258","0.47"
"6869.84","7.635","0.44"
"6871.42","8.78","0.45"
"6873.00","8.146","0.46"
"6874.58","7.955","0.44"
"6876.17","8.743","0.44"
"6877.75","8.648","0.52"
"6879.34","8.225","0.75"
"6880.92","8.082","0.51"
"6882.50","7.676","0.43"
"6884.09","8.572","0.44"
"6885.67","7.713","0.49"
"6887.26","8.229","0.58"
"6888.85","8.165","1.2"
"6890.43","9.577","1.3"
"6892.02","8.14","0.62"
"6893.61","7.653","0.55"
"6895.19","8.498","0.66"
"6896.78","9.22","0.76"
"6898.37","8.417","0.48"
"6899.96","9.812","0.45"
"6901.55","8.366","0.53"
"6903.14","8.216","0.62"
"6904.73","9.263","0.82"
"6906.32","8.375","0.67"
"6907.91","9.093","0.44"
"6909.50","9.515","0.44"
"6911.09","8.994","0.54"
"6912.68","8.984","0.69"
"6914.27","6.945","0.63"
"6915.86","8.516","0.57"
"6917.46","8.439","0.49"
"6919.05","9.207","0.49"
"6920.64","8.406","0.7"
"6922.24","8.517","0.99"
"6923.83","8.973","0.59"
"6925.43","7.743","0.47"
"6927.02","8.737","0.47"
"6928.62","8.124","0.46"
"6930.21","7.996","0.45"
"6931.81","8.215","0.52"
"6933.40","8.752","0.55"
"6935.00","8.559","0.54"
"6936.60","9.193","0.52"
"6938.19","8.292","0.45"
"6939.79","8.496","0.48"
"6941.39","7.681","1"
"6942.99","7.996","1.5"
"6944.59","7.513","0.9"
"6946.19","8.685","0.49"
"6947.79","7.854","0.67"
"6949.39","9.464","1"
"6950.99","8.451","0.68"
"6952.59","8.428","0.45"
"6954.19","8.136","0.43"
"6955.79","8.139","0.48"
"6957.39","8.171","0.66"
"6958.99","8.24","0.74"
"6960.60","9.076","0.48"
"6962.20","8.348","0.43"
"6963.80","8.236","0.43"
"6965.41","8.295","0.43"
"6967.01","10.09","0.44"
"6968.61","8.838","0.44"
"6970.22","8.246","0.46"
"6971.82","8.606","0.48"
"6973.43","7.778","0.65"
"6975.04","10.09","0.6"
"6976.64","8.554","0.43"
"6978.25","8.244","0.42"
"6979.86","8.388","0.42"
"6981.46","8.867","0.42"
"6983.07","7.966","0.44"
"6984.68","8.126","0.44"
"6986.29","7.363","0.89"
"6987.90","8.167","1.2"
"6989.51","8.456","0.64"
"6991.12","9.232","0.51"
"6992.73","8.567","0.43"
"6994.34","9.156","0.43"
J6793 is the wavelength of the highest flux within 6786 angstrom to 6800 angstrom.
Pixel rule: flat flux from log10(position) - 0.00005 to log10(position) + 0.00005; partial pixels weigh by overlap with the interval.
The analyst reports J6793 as 6792.76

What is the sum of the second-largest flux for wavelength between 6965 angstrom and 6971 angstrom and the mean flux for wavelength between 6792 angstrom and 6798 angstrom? 17.1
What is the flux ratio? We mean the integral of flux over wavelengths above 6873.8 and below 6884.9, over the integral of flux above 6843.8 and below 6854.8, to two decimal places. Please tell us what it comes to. 1.02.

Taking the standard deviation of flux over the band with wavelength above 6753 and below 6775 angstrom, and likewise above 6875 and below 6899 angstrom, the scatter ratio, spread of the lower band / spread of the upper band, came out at 1.20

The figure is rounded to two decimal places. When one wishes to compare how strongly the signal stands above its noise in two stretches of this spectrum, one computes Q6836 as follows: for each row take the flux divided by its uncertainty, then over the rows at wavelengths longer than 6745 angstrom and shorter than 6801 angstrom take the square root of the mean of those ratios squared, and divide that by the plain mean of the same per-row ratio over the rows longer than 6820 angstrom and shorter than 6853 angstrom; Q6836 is 1.00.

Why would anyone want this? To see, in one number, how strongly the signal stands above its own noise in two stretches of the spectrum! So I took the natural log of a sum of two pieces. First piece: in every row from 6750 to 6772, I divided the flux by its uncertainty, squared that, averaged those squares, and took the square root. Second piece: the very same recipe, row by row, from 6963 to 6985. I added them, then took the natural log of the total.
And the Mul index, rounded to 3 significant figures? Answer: 3.53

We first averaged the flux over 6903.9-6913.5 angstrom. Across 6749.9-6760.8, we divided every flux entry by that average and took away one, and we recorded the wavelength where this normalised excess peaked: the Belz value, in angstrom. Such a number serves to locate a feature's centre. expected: 6760.00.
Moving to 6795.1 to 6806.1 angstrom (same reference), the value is 6800.59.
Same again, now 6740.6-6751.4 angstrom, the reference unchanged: 6750.66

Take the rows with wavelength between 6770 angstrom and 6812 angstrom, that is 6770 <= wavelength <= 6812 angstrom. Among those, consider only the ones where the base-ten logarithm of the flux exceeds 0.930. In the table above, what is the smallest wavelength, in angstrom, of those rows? 6770.90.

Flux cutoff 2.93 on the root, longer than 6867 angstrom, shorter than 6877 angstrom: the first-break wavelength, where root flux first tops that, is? 6871.42 angstrom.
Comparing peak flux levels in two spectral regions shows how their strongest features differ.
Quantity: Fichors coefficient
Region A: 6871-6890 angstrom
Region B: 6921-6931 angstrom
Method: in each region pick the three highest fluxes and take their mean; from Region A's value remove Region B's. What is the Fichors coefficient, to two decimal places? -0.02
